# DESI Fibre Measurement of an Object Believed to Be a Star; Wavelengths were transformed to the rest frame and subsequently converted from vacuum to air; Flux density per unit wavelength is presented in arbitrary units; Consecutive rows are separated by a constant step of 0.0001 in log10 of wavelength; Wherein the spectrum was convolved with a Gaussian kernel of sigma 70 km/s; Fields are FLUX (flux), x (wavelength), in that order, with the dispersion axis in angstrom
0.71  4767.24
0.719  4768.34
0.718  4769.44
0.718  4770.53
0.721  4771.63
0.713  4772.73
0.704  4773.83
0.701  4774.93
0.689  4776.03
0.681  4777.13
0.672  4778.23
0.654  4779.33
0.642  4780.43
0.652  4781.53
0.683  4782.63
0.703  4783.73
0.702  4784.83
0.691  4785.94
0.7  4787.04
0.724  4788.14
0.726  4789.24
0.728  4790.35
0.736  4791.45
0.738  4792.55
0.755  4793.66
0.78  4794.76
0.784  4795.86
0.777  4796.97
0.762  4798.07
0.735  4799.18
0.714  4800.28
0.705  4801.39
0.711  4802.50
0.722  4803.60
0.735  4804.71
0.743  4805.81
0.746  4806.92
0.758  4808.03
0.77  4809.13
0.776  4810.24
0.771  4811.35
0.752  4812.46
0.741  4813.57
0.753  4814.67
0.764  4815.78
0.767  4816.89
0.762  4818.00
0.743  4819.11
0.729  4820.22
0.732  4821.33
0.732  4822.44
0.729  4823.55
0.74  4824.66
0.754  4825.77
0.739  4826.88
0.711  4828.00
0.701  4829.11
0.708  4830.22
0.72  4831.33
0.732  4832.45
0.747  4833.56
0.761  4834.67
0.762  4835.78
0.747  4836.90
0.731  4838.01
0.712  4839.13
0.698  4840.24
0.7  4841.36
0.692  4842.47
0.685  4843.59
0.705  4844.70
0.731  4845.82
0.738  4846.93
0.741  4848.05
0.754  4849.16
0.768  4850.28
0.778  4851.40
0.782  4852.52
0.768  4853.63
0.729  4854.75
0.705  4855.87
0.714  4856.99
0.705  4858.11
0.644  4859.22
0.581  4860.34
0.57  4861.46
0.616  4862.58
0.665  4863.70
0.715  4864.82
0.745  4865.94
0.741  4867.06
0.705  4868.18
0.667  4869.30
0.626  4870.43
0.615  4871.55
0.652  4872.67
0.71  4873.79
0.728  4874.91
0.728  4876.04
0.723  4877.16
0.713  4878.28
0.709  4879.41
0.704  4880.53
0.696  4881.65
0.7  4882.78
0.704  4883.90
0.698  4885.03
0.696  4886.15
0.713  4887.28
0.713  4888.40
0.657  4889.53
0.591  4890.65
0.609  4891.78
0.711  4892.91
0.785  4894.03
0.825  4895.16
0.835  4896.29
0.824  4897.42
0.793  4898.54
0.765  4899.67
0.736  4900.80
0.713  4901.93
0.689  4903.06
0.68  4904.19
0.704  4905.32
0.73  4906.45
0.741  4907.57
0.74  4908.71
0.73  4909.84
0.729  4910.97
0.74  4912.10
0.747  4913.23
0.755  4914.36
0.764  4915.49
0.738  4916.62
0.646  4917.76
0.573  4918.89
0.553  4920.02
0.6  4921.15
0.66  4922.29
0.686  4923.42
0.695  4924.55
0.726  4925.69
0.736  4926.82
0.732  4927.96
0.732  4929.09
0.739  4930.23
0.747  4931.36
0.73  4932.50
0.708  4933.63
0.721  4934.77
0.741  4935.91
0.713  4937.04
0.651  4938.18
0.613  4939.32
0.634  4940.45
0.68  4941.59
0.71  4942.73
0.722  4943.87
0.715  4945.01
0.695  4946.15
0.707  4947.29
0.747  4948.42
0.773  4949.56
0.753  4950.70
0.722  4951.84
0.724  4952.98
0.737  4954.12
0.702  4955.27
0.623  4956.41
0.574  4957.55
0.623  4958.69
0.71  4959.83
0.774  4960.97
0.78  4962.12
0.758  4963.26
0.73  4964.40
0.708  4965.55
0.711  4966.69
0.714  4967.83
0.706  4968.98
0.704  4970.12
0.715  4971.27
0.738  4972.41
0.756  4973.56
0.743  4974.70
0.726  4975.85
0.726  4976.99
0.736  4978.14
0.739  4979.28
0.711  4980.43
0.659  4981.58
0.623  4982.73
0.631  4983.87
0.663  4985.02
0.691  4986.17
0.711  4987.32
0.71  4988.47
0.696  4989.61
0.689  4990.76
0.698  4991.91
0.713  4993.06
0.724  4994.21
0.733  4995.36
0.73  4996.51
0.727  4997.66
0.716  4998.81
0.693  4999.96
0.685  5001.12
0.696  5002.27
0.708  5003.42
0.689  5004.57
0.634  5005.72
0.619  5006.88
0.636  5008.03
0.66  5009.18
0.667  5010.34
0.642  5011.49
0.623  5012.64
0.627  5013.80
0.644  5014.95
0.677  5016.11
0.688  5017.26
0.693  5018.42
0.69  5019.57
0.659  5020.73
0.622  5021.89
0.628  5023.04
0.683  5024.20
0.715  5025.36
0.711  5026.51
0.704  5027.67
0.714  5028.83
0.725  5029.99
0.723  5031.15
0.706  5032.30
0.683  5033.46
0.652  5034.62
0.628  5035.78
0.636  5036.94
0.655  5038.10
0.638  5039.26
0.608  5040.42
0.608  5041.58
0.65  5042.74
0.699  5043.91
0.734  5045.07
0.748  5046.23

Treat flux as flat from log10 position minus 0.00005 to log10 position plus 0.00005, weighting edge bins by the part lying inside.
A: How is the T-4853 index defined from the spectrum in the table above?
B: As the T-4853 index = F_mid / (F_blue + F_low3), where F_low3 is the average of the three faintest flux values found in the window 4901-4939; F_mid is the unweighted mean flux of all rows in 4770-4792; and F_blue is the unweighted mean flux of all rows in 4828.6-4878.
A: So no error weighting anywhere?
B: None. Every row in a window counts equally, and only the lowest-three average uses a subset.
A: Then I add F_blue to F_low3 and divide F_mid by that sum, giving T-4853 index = 0.543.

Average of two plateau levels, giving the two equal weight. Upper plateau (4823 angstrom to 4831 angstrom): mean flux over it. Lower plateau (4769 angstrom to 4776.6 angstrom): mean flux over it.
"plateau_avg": 0.718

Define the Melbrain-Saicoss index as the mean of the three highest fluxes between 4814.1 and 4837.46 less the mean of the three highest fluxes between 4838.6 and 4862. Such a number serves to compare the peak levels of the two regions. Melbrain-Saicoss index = -0.01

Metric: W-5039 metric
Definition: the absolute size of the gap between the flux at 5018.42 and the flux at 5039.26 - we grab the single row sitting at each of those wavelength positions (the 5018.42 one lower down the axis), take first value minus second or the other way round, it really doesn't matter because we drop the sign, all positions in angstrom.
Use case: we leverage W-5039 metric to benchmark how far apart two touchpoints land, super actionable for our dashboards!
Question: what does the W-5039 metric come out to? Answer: 0.055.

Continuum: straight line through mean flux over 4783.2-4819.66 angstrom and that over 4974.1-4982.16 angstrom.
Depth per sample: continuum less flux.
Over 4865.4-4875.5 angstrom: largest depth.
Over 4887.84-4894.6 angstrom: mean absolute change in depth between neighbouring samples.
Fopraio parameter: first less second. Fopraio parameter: 0.05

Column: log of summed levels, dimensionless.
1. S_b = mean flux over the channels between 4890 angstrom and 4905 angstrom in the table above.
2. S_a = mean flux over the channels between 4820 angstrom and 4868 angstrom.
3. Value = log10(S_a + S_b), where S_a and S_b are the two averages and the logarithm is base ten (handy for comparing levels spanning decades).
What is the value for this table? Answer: 0.162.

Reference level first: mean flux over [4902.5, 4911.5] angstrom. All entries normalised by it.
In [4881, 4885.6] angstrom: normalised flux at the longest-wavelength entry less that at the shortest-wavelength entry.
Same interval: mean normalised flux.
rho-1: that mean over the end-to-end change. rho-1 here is 350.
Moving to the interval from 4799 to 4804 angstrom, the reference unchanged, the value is -55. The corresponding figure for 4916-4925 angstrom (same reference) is -15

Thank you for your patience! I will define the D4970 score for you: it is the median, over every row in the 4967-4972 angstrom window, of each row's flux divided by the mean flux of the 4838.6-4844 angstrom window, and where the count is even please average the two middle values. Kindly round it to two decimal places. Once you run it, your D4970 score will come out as 1.02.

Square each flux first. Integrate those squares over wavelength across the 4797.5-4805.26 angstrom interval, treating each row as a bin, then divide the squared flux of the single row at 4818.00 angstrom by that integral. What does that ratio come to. 0.142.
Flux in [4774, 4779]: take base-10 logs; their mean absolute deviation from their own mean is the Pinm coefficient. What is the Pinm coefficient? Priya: 0.006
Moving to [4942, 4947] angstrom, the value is 0.005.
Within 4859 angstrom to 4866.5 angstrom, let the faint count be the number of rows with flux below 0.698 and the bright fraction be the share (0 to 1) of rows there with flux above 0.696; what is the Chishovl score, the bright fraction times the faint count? 1.4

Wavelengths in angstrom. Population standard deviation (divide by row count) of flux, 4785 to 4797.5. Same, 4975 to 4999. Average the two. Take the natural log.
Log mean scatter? -3.47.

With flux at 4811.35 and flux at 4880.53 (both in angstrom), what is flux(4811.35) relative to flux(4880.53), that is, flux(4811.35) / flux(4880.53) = 1.10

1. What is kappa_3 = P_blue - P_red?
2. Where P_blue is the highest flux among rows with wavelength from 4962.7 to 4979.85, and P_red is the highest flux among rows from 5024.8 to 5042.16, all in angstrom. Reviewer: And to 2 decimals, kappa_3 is 0.03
